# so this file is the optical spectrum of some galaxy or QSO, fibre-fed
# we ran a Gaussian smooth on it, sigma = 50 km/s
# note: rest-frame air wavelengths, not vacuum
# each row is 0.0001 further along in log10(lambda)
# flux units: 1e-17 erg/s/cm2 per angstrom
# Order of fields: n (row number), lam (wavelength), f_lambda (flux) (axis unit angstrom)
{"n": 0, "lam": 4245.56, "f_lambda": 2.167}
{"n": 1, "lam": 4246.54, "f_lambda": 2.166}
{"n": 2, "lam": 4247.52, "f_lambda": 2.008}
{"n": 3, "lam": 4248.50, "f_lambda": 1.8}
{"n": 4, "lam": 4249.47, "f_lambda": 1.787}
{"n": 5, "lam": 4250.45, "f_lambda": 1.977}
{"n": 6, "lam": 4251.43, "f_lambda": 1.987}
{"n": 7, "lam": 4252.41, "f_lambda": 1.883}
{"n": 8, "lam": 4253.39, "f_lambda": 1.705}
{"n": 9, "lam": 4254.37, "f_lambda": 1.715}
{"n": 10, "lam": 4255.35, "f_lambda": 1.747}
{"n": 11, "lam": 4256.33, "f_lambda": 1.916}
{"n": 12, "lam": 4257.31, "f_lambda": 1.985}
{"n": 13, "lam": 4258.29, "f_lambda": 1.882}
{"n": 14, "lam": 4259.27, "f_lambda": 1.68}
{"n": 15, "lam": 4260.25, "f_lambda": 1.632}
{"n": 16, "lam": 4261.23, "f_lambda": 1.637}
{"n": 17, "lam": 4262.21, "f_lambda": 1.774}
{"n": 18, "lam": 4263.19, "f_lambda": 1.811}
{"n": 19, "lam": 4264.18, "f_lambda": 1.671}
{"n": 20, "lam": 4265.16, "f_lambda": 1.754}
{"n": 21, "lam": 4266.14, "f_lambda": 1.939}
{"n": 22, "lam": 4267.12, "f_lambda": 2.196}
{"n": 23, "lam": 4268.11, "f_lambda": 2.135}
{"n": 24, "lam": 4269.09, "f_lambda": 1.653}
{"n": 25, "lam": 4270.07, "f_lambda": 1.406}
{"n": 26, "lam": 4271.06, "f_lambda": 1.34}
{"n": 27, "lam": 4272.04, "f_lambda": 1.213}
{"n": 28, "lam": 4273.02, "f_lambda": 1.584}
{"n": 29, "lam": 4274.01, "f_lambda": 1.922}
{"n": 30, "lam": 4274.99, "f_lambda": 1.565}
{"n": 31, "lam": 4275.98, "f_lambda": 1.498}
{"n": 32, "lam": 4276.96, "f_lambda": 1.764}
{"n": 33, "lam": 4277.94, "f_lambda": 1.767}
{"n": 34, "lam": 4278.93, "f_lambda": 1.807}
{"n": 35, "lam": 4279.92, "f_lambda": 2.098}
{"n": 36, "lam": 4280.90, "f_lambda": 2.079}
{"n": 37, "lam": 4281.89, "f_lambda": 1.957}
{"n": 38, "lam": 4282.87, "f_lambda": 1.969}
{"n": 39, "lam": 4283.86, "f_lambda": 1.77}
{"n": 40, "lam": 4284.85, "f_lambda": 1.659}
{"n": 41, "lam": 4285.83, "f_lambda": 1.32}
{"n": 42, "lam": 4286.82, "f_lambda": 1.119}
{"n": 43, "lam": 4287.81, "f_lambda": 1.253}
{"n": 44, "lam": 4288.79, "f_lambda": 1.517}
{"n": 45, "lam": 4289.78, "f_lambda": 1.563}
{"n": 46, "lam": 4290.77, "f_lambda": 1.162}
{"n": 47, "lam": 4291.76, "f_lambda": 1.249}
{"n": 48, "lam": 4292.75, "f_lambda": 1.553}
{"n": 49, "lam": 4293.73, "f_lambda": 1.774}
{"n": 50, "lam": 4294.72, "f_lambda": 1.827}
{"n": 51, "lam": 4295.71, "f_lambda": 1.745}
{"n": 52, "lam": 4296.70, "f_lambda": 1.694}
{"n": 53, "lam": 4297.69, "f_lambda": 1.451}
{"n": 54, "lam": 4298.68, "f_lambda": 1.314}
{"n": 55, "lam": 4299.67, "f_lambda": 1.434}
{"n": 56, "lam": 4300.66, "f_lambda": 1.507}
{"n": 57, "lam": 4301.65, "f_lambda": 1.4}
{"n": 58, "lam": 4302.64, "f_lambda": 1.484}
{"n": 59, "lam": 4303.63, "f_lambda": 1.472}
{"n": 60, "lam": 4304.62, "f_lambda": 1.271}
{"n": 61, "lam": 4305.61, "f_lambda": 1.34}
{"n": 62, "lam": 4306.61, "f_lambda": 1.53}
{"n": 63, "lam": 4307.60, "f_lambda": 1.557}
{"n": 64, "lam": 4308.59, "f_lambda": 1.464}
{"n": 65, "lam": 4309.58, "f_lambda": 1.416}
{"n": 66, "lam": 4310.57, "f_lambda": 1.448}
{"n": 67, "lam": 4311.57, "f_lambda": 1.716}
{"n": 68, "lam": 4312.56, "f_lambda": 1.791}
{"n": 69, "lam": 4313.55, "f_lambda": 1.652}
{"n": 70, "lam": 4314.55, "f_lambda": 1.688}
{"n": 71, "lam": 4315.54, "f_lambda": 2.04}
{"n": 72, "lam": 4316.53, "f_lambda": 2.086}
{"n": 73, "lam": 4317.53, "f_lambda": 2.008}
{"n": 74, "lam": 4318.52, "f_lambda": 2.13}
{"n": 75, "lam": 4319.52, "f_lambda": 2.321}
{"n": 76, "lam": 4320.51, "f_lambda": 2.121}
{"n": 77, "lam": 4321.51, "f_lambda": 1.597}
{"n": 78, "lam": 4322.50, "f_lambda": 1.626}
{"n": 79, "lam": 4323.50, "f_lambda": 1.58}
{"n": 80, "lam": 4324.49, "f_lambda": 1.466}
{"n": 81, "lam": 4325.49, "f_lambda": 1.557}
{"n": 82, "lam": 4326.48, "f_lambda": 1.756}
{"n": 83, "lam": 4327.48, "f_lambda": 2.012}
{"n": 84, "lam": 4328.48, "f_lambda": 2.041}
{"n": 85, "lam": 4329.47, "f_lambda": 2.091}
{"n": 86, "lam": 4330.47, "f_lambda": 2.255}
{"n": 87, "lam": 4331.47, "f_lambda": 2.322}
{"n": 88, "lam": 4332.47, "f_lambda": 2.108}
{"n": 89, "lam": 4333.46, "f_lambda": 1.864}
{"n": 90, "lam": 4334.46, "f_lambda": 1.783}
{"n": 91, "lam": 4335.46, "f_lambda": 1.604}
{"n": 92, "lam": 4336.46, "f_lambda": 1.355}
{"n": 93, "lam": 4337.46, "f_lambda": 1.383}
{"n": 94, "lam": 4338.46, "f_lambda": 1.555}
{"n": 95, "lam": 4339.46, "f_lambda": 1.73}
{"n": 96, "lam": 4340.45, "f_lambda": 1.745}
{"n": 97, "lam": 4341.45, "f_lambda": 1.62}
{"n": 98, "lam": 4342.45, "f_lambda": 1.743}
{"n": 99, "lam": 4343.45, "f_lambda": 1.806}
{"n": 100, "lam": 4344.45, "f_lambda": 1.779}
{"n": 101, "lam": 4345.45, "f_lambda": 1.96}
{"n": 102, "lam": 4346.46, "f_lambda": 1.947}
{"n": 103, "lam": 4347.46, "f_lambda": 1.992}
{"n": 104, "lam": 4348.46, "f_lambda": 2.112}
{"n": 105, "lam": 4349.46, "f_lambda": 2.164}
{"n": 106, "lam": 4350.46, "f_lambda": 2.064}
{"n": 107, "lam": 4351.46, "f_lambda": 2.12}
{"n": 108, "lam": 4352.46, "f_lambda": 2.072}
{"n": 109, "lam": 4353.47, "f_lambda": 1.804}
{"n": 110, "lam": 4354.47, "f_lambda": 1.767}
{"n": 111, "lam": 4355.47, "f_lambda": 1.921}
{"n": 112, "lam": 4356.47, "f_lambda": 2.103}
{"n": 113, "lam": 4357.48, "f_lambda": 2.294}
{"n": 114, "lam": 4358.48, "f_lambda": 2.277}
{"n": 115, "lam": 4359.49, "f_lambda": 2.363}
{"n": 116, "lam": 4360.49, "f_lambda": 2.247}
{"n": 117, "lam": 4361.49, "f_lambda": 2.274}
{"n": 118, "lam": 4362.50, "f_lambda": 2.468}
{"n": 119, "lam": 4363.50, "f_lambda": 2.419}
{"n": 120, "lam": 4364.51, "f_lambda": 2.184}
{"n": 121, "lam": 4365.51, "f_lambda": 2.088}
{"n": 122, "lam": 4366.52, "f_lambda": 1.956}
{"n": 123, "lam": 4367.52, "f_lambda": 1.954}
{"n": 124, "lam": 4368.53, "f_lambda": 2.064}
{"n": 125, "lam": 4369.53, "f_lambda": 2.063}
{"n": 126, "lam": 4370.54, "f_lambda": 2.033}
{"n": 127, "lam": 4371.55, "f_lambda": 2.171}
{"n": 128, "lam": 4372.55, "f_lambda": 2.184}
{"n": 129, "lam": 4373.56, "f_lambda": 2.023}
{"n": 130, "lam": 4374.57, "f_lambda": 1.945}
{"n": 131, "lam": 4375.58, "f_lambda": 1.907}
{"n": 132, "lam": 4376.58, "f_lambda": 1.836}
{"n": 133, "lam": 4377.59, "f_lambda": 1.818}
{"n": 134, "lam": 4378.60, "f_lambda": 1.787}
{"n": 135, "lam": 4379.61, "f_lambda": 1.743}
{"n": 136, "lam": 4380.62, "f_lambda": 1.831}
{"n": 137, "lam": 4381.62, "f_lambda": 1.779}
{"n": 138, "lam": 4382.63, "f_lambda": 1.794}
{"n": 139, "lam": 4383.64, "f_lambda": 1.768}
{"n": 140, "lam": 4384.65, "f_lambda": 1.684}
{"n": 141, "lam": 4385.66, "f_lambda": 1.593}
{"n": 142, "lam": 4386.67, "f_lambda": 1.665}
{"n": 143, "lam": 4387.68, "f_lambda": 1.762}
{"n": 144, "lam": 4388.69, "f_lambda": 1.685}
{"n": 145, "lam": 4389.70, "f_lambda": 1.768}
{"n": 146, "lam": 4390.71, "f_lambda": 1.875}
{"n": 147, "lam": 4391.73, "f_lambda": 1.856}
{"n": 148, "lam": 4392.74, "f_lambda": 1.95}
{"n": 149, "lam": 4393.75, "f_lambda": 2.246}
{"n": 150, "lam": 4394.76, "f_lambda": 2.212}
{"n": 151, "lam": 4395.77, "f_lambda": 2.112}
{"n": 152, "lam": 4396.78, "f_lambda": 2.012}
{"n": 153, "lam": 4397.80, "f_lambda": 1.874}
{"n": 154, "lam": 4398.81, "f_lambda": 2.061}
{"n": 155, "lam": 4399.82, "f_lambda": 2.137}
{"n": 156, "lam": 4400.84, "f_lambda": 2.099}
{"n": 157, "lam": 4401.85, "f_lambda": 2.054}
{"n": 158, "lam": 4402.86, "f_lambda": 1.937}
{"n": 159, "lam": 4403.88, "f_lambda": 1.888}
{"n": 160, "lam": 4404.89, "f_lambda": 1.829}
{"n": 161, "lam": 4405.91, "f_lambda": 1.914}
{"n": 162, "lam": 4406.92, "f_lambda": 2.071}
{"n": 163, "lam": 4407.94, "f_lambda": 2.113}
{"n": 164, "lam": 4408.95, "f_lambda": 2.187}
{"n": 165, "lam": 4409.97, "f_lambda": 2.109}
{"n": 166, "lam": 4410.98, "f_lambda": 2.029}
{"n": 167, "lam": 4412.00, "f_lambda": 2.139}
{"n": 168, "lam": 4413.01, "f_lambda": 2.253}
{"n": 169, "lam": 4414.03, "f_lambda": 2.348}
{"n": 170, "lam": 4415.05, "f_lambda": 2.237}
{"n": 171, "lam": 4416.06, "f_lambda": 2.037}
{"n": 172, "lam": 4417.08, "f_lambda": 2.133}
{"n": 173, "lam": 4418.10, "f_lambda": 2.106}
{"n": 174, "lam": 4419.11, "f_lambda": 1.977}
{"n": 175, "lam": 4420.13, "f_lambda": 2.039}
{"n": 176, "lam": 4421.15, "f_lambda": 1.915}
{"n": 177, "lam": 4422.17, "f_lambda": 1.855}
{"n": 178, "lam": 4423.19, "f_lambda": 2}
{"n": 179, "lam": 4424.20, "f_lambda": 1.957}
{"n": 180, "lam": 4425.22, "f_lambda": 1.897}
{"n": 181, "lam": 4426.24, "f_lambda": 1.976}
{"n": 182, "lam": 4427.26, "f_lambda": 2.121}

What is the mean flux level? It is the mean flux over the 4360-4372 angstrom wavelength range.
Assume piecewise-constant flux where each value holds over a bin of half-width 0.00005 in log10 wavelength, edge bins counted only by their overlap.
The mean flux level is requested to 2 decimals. 2.16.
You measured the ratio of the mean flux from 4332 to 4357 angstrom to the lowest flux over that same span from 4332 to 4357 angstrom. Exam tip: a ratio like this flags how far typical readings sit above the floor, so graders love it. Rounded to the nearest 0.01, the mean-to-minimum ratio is 1.36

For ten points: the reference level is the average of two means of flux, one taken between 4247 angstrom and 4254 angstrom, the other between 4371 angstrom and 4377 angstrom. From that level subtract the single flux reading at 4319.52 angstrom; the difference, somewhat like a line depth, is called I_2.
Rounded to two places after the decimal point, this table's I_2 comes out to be -0.38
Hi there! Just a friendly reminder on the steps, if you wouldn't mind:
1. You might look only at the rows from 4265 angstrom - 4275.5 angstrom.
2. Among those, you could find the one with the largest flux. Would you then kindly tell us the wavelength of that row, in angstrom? 4267.12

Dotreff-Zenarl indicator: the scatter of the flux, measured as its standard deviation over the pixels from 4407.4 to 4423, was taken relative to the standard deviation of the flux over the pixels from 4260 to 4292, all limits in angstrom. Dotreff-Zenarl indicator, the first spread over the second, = 0.44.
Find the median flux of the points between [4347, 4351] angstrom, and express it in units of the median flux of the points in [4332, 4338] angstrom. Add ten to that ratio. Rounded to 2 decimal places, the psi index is 11.23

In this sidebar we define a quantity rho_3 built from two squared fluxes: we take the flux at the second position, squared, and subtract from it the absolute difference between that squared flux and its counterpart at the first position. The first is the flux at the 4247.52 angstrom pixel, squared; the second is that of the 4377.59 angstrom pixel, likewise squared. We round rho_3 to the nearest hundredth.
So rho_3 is 2.58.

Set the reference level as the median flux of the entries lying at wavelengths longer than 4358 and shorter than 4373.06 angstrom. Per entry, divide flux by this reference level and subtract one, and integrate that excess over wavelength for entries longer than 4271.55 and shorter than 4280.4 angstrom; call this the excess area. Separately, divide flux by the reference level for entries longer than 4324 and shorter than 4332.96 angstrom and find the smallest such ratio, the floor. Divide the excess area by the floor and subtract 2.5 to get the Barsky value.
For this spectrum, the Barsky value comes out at -5.5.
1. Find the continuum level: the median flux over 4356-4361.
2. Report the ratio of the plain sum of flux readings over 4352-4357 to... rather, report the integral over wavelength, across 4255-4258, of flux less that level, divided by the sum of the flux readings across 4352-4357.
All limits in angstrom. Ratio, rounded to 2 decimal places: -0.12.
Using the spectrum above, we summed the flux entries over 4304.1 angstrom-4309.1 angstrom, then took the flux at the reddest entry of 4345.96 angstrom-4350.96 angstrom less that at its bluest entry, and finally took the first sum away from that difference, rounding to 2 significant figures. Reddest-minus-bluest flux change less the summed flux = -7.0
